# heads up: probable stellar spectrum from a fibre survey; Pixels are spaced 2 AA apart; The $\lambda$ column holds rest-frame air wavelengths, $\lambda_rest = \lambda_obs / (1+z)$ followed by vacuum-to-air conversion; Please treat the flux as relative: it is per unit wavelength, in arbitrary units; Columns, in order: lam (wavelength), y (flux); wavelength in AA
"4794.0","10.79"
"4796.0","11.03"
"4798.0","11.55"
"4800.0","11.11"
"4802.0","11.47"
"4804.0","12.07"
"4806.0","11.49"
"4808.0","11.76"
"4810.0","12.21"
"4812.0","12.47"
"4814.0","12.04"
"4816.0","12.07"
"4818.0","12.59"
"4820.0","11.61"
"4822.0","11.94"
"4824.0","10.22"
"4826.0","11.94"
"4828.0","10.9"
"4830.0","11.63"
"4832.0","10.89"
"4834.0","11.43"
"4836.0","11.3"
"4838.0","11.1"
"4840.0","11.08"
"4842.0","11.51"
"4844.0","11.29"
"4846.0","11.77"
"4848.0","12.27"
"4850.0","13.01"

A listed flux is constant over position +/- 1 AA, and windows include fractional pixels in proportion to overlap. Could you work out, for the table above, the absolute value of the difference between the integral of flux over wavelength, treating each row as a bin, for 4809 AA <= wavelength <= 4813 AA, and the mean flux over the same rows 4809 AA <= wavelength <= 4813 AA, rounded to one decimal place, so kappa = 37.0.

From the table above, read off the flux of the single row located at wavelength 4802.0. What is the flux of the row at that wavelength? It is 11.47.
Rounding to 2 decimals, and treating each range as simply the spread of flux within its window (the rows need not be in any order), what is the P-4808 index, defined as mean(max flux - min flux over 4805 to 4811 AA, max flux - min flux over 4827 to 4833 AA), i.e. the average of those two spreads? 0.73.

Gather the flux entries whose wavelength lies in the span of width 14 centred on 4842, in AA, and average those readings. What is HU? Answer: 11.5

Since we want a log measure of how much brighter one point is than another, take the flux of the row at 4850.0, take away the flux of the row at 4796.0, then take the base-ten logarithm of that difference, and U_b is 0.30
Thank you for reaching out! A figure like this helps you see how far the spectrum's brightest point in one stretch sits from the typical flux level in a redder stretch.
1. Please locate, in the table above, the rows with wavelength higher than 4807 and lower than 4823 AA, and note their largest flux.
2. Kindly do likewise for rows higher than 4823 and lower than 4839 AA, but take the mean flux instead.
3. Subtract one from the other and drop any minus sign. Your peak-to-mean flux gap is 1.4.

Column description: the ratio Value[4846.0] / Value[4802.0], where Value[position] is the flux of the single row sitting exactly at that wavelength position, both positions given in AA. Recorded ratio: 1.03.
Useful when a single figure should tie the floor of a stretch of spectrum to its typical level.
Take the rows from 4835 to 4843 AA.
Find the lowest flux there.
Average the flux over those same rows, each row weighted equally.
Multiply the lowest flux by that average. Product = 124.6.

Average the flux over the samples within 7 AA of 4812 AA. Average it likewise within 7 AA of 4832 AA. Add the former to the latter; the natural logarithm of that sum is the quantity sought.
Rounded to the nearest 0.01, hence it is 3.15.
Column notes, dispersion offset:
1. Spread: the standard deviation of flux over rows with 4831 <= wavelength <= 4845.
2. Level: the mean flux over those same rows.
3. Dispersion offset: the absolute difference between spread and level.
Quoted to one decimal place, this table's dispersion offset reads 11.0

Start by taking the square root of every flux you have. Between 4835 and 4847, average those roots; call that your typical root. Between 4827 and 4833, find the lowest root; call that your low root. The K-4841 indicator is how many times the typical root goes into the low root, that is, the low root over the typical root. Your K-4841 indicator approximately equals 0.980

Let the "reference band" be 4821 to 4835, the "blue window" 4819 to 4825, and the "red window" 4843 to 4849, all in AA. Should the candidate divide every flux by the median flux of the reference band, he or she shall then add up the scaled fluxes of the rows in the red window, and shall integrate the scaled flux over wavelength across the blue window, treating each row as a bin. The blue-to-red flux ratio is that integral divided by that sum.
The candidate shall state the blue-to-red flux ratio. 1.91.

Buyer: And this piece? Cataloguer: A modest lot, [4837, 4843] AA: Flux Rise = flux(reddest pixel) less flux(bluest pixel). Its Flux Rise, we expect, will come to 0.41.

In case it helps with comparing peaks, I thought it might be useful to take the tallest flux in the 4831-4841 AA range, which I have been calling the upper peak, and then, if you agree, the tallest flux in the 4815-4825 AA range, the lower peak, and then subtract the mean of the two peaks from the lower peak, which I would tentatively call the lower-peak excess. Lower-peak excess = 0.58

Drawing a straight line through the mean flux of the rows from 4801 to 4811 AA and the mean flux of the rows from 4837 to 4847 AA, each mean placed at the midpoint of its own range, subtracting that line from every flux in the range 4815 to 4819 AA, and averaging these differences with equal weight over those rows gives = 0.67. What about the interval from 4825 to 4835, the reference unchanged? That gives -0.14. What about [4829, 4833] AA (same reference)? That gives -0.23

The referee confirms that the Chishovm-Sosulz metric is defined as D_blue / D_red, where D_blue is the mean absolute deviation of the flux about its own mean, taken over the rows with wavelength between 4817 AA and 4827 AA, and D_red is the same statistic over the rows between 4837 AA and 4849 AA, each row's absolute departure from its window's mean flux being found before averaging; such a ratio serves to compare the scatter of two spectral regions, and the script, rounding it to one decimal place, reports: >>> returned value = 1.7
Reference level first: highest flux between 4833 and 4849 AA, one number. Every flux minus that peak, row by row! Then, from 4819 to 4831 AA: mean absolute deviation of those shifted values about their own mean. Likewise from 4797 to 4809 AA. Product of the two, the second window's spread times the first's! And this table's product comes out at 0.12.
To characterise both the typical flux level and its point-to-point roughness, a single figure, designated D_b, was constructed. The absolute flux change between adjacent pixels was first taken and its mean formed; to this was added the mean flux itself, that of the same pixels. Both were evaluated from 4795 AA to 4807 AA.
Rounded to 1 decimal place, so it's 12.0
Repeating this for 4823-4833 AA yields 12.2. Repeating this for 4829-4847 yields 11.7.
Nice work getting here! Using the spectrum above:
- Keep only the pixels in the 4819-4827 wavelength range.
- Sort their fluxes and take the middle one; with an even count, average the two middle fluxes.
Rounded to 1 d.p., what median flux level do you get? 11.8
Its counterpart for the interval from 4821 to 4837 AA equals 11.4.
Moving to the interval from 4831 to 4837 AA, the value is 11.3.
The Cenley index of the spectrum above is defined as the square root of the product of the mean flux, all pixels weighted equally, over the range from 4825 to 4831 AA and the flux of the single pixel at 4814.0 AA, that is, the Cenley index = 11.76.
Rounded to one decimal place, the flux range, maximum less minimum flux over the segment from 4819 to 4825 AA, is 1.7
